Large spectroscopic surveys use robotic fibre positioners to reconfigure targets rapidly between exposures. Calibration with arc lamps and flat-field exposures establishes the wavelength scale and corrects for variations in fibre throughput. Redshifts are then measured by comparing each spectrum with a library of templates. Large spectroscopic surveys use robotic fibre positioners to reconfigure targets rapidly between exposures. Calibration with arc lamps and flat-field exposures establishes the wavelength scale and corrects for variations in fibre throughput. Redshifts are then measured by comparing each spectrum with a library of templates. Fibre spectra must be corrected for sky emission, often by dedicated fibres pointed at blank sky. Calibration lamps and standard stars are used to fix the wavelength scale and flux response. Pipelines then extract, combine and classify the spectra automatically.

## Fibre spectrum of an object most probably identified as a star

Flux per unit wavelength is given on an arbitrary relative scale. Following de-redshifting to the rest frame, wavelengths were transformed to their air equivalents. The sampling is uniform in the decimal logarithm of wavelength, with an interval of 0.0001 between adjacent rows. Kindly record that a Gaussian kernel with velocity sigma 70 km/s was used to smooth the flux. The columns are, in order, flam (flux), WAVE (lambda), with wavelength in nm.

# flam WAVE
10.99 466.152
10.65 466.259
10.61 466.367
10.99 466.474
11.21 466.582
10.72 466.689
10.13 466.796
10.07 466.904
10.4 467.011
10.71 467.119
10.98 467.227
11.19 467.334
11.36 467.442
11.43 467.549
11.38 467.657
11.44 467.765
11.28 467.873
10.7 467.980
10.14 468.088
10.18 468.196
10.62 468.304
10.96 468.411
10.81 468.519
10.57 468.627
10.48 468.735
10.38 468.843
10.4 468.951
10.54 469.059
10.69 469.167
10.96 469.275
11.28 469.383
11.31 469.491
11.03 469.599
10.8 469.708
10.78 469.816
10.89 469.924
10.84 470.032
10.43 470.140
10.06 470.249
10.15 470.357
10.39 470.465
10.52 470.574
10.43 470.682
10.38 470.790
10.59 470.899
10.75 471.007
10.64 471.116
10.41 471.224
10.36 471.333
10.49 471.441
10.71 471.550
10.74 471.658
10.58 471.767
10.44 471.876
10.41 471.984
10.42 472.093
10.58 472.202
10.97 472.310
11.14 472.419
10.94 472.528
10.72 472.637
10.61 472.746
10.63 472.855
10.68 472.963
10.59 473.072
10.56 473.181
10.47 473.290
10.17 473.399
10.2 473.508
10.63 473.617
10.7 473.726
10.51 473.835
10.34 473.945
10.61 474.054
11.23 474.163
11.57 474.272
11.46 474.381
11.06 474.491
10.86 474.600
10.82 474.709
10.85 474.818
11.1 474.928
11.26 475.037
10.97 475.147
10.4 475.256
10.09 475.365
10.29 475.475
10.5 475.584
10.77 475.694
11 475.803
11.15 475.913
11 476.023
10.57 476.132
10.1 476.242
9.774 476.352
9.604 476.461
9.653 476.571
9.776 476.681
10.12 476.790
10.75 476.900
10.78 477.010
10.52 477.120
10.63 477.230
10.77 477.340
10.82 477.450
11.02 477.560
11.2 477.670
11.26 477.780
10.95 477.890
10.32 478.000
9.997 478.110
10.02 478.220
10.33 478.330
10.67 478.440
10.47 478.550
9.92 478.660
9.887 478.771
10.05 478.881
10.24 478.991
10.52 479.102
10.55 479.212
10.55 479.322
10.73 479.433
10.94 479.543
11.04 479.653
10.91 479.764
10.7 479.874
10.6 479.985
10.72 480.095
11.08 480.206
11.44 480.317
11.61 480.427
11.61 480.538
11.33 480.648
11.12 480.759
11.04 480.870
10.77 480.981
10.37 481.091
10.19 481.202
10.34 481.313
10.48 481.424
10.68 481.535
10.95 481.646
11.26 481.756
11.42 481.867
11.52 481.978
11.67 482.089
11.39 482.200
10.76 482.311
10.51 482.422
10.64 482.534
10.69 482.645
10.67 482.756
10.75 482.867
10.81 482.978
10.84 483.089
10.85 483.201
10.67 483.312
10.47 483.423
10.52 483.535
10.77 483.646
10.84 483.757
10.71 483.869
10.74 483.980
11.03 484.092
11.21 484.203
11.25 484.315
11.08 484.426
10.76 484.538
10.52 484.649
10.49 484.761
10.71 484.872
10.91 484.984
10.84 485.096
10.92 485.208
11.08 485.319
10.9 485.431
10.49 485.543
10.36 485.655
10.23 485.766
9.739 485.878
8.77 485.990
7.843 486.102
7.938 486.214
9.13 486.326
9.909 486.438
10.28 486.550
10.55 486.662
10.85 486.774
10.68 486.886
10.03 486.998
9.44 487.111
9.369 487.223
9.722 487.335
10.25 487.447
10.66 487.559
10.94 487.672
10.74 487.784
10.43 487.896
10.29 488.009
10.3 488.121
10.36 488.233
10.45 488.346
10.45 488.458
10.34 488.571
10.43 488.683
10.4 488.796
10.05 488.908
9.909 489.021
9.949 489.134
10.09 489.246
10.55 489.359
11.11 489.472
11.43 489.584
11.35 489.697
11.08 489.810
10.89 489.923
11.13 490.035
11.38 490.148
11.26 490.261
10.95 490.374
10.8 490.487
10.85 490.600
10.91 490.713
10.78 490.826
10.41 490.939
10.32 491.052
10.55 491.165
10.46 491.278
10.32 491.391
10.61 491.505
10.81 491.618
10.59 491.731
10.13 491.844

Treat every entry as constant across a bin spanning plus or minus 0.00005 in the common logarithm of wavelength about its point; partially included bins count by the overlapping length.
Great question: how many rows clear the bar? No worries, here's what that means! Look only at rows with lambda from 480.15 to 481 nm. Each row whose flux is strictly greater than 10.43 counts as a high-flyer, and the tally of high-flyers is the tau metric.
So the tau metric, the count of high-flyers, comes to 8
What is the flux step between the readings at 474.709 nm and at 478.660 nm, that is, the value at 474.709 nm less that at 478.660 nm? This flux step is 0.9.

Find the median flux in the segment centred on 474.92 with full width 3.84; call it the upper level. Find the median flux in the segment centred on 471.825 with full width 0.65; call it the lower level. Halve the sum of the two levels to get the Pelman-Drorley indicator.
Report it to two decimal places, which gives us 10.55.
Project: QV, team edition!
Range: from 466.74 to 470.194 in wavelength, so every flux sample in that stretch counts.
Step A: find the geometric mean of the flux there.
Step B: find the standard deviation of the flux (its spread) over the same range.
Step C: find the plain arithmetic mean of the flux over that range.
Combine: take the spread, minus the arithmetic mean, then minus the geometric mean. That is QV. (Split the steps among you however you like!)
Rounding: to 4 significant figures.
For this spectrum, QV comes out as -21.16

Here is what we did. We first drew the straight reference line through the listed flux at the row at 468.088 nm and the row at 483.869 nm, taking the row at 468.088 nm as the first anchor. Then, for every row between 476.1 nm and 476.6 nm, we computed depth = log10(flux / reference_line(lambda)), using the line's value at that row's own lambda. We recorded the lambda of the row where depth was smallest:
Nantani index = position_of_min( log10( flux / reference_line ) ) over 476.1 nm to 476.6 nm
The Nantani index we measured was 476.461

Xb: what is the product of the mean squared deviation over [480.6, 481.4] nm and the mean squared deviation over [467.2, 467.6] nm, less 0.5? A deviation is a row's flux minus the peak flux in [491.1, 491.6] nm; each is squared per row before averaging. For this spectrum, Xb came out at -0.42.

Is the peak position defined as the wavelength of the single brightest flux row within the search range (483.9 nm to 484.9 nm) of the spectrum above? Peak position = 484.315 nm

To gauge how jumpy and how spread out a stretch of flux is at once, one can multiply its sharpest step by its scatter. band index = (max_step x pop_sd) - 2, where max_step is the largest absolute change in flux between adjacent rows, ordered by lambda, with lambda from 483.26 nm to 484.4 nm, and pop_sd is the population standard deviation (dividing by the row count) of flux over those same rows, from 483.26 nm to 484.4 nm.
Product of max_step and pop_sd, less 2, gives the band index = -1.93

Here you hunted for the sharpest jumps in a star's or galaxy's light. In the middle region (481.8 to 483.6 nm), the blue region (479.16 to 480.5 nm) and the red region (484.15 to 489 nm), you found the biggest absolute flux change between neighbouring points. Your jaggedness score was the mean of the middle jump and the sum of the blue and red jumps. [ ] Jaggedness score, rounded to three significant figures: 1.09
